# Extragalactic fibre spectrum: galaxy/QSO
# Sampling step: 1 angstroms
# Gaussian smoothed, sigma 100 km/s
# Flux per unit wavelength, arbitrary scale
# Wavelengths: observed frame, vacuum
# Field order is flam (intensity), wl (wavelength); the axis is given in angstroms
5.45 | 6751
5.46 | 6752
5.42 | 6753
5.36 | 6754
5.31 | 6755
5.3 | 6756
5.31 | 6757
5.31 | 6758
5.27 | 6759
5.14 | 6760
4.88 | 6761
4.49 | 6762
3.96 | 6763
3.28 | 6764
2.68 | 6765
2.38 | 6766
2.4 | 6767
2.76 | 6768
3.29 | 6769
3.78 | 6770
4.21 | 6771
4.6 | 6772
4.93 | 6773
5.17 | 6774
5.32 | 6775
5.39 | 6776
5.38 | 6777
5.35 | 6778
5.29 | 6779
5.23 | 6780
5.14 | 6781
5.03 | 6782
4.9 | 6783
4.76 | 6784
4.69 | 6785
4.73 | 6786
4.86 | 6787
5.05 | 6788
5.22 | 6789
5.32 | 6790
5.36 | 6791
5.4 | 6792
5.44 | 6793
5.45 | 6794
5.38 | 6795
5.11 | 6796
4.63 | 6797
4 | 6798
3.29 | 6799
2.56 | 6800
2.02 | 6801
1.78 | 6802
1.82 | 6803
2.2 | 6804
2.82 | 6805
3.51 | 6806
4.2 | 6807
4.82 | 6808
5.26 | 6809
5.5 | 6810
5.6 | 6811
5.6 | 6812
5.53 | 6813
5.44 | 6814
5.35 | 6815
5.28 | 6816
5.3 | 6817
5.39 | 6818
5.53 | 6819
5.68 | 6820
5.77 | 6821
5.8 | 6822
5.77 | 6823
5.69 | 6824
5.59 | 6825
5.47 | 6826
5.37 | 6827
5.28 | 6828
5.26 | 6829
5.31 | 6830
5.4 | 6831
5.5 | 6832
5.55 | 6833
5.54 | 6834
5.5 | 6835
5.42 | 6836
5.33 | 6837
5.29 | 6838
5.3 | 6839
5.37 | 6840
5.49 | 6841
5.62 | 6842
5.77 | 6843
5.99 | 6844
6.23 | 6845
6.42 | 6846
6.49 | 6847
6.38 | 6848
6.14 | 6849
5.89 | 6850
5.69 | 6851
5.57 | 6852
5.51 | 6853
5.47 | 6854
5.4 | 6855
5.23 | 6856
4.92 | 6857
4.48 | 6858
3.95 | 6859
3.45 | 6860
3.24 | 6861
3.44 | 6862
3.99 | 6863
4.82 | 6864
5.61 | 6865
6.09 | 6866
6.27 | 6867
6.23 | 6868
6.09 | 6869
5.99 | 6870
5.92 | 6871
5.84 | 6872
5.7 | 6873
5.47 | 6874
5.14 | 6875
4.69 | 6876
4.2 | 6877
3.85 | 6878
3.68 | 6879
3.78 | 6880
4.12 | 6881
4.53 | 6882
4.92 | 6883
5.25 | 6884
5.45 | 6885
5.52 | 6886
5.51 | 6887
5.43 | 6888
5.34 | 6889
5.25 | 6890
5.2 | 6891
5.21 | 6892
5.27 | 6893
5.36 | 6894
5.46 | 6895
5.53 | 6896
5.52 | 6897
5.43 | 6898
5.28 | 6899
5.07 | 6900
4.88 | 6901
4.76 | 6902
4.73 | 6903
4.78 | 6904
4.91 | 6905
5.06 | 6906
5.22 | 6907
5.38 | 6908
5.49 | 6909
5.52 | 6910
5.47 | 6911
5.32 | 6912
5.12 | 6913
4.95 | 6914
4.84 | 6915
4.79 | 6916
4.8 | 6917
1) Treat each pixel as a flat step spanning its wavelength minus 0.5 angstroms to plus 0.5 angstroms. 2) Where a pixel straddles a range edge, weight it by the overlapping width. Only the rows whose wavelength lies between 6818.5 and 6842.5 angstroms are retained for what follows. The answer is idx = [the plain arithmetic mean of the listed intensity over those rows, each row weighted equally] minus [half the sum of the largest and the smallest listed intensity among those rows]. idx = -0.04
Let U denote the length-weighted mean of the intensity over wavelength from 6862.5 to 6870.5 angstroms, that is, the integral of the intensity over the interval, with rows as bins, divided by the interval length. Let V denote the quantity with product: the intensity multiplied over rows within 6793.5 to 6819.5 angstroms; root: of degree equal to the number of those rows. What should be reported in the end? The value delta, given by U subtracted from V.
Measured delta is -1.5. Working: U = 5.6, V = 4.1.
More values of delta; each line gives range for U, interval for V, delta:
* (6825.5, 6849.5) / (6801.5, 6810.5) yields -2.4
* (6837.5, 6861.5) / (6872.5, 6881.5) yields -0.9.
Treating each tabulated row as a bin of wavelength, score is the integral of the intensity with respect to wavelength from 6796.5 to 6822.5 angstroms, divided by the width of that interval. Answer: 4.4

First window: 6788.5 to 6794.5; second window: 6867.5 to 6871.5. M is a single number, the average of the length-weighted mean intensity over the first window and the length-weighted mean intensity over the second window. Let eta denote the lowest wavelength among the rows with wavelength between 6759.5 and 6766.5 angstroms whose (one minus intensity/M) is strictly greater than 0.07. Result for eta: 6760 angstroms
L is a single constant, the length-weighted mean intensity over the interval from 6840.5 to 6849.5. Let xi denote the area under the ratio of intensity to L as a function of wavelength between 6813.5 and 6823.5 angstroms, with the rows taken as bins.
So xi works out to 9.1 angstroms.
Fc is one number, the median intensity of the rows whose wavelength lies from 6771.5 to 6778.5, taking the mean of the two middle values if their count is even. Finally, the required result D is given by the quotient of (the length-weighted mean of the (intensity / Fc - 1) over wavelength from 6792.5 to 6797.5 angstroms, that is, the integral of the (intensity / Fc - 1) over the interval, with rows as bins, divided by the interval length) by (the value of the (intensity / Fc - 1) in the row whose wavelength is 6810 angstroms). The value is -0.7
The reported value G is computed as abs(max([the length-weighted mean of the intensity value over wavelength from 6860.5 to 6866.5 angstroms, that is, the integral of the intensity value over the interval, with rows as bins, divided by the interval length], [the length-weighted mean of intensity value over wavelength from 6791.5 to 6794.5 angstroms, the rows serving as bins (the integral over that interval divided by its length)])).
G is 5.43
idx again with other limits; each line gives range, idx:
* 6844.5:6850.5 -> 0.07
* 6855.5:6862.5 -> -0.13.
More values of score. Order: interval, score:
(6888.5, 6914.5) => 5.2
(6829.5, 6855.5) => 5.7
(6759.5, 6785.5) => 4.4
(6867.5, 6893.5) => 5.1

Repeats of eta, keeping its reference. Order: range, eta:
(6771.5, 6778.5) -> 6772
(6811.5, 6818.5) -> 6816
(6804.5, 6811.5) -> 6805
